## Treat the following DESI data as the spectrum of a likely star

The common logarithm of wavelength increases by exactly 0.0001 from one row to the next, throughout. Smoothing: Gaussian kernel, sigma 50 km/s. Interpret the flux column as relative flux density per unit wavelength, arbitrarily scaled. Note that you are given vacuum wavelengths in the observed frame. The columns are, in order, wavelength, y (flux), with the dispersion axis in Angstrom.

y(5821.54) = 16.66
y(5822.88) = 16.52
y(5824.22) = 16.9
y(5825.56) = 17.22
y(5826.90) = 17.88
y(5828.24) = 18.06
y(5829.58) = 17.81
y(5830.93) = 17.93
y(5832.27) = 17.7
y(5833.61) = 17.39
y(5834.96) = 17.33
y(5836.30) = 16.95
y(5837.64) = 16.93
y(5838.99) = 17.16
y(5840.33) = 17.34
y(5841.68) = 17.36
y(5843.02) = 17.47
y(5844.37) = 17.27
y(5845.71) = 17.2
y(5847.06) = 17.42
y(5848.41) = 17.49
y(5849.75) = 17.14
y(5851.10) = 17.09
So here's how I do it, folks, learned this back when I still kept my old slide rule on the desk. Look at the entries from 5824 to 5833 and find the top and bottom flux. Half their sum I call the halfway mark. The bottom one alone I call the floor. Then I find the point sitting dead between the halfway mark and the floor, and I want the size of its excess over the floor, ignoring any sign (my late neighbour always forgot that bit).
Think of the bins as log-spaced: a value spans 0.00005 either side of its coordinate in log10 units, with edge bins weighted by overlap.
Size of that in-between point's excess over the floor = 0.29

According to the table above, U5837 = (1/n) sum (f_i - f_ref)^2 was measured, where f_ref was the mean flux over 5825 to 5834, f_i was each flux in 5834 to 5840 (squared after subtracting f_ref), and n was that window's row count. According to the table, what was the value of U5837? 0.41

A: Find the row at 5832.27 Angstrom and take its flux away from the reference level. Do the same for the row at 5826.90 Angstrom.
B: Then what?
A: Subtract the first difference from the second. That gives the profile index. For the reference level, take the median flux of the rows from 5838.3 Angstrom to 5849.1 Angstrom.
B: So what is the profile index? -0.18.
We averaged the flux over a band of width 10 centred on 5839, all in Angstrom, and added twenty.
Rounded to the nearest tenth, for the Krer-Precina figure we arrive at 37.2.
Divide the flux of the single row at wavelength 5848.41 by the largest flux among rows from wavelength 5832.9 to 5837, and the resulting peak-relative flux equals 1.006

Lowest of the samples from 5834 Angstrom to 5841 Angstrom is 16.93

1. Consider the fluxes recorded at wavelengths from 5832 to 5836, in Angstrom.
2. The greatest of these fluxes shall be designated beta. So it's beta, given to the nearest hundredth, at 17.70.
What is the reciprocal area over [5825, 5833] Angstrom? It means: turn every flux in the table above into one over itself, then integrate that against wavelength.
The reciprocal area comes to 0.45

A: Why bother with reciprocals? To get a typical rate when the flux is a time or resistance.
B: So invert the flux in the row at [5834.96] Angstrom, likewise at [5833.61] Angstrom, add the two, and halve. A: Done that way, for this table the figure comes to 0.0576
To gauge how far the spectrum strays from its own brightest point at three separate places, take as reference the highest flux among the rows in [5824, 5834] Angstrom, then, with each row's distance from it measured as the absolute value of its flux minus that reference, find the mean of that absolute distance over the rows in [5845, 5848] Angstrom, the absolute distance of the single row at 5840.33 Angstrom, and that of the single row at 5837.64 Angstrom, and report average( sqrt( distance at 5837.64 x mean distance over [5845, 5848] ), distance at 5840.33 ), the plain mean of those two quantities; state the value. 0.82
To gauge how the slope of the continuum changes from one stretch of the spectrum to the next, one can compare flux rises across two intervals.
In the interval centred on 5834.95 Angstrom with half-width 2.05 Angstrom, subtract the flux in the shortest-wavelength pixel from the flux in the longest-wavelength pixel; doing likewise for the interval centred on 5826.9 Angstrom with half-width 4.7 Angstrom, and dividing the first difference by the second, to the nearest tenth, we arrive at -0.3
